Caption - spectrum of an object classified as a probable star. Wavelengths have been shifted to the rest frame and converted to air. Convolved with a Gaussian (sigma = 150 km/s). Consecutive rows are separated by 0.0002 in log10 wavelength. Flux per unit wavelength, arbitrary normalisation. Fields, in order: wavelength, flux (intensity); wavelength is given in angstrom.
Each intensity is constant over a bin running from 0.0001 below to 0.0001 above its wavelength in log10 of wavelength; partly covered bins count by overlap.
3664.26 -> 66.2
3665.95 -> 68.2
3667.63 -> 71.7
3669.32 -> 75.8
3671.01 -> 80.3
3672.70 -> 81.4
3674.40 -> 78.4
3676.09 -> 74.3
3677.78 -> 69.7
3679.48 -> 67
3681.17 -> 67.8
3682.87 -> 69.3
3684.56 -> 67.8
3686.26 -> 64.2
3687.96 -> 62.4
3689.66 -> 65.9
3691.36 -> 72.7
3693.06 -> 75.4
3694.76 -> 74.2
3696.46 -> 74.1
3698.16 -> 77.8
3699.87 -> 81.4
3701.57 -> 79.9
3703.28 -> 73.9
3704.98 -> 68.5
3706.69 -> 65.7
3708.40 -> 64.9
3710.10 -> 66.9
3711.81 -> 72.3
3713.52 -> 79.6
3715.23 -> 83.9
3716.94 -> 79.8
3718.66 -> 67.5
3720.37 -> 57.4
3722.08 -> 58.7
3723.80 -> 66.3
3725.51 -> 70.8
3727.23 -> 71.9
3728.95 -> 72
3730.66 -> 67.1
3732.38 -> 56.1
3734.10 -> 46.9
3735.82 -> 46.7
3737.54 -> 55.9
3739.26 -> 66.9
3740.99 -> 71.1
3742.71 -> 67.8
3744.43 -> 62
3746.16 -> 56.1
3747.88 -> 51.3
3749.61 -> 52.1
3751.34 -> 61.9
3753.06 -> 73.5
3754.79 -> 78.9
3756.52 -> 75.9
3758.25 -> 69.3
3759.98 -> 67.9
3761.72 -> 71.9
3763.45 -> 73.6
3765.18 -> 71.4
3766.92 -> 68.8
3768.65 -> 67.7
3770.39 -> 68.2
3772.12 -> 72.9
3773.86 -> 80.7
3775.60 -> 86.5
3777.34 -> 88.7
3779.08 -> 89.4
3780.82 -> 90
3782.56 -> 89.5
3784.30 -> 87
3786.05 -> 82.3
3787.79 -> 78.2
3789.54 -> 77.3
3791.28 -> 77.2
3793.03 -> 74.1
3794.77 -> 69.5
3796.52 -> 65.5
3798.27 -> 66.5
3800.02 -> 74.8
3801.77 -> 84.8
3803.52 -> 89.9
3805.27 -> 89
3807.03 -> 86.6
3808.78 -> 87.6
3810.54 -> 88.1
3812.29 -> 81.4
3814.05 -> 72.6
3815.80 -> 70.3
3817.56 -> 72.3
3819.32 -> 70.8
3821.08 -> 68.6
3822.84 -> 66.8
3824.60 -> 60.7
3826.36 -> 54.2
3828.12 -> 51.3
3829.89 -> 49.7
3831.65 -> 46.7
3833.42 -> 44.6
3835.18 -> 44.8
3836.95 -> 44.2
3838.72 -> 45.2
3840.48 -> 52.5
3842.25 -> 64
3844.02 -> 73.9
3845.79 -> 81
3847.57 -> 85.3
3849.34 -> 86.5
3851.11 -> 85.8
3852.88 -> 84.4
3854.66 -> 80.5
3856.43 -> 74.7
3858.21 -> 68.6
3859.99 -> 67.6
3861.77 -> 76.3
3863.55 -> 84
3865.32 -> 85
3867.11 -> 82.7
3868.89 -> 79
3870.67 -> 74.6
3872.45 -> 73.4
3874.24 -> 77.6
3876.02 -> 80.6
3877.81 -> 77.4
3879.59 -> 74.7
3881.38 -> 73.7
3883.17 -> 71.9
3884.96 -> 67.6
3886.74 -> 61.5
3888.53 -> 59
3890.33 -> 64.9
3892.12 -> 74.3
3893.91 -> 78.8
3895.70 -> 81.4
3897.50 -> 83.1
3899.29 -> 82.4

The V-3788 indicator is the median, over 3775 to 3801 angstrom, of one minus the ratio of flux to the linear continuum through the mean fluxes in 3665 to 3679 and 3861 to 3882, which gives -0.02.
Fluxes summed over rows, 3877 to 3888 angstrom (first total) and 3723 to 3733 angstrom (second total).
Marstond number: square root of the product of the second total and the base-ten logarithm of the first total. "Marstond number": 32.6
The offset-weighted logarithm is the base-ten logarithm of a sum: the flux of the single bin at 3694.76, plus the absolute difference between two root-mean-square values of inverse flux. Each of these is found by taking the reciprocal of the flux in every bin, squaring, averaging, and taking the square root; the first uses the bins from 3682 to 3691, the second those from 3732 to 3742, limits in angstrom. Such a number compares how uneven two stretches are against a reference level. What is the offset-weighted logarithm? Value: 1.87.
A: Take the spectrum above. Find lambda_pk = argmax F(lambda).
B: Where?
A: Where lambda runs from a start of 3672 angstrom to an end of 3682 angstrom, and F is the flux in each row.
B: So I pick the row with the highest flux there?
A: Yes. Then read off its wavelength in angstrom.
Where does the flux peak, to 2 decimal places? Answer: 3672.70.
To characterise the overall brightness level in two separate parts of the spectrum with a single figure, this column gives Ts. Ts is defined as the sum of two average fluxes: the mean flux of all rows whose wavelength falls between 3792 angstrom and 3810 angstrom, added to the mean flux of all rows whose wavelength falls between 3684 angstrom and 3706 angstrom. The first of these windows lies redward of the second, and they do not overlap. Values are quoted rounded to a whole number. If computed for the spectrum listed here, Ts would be 151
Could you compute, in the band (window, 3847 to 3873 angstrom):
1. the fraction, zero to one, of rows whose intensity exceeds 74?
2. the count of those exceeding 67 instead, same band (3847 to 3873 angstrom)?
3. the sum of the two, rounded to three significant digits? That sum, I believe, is 15.8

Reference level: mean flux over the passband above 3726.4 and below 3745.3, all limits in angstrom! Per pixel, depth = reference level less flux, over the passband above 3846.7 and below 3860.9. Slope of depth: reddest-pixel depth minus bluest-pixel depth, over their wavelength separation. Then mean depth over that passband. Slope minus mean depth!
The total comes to 18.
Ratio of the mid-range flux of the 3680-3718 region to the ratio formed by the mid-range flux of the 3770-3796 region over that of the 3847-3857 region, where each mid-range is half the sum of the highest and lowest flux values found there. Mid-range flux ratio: 75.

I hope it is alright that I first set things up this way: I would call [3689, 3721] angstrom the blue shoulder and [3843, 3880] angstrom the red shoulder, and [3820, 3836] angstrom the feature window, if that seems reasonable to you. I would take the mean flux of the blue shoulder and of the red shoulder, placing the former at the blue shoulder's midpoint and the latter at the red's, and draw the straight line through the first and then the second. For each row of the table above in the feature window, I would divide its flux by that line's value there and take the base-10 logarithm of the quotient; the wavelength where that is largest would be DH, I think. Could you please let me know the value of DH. 3821.08 angstrom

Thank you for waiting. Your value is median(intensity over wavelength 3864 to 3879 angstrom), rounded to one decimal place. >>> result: 78.3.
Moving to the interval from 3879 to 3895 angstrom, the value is 71.9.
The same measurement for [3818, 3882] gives 73.8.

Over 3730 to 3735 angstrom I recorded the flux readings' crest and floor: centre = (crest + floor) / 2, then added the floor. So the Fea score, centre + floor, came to 104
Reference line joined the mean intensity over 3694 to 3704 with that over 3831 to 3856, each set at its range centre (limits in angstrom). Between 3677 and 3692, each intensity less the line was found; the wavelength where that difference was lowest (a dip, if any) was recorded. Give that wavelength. 3687.96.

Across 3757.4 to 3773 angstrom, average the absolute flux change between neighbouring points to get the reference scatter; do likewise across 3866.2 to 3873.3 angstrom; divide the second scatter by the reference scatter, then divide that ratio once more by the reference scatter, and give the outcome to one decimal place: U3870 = 0.6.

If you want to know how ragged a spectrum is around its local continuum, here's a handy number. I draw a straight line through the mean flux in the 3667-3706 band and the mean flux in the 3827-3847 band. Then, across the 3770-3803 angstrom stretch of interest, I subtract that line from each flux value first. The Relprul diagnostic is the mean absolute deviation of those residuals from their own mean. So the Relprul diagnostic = 6.6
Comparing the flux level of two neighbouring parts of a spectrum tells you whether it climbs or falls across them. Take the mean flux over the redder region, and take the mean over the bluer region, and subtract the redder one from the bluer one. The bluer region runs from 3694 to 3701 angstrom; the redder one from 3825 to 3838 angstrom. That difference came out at 29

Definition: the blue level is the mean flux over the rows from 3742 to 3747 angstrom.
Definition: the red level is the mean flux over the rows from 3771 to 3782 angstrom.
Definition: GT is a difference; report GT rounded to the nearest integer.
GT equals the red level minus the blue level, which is 23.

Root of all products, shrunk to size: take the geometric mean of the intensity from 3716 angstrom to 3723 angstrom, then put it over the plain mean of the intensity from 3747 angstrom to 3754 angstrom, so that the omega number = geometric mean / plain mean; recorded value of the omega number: 1.1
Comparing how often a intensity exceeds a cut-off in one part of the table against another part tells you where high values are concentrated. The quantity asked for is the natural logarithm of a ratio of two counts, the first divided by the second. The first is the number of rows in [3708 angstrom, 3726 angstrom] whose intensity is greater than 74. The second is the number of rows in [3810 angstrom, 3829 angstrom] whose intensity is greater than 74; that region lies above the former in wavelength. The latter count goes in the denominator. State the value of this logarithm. 0.41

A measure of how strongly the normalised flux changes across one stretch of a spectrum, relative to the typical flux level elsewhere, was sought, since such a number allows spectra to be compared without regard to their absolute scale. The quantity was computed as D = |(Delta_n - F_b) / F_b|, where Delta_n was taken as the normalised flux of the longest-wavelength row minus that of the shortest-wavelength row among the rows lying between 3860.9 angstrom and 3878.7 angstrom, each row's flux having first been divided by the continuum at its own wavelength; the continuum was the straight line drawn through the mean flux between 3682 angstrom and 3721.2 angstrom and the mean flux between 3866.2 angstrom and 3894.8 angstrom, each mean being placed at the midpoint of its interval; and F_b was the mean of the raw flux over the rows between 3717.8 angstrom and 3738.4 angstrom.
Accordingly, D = 1.000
